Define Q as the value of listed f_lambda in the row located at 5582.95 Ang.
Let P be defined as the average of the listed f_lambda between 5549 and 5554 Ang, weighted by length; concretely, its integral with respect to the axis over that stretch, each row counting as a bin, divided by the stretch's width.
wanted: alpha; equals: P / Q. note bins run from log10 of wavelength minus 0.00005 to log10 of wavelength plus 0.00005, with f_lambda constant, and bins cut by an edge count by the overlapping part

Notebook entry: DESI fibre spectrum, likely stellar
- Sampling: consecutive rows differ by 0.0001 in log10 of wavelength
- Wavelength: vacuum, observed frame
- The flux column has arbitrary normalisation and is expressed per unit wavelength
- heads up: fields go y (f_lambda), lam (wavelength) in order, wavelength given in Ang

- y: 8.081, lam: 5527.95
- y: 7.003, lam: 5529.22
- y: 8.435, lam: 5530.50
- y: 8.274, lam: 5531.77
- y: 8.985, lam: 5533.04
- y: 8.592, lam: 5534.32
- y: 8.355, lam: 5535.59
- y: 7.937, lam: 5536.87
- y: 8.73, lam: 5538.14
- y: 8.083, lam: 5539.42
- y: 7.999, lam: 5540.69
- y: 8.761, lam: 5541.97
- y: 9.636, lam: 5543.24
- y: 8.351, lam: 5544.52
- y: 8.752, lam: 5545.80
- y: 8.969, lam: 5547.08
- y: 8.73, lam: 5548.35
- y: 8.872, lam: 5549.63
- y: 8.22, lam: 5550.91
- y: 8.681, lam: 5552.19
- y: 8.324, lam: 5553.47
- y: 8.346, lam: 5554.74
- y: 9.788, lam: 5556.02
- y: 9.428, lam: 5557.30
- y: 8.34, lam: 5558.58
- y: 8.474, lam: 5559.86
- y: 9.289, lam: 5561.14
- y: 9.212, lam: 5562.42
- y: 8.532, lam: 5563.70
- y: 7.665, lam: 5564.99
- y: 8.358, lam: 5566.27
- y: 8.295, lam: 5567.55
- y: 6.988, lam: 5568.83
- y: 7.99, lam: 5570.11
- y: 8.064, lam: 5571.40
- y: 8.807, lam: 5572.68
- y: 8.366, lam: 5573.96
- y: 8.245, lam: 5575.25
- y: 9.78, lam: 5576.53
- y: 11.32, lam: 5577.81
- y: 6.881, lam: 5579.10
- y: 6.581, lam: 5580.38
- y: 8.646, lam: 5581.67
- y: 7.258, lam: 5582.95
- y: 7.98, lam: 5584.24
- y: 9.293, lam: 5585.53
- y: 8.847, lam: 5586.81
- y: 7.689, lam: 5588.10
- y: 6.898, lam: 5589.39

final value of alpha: 1.17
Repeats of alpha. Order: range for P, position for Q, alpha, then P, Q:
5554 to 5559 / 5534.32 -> 1.05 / 9.00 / 8.592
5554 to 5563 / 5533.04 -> 1.00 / 8.98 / 8.985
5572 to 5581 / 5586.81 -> 0.97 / 8.58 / 8.847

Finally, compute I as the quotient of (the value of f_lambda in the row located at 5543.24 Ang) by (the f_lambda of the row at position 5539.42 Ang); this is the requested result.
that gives 1.19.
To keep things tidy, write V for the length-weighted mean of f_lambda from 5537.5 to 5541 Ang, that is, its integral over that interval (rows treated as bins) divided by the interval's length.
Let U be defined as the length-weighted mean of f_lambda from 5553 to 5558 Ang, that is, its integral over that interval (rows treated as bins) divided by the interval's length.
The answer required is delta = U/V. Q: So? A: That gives 1.08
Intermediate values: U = 9.00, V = 8.31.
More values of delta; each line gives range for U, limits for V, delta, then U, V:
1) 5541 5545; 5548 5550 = 1.01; 8.86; 8.79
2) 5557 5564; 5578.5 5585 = 1.18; 8.87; 7.50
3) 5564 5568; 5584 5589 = 0.97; 8.12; 8.40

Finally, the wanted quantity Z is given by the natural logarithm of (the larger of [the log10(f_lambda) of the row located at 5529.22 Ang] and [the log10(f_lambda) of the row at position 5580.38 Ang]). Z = -0.168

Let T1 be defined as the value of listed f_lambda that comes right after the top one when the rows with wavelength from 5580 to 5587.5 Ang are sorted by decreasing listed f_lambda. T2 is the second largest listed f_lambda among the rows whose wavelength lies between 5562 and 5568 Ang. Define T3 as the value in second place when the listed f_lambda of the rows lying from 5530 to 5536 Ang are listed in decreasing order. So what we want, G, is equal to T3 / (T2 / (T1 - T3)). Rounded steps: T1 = 8.847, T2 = 8.532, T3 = 8.592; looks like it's 0.3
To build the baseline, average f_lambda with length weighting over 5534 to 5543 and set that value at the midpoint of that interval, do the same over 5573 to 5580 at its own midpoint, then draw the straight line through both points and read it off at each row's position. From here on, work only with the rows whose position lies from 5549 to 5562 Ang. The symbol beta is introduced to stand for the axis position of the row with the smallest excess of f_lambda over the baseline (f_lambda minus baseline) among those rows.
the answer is 5550.91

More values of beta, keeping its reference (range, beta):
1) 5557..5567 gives 5564.99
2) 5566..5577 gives 5568.83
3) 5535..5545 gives 5536.87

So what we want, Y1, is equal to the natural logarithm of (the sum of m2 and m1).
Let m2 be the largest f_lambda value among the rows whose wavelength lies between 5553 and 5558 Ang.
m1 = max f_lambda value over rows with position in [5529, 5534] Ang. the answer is 2.93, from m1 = 8.985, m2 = 9.788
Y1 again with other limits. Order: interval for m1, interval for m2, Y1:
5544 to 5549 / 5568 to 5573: 2.88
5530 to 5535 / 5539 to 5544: 2.92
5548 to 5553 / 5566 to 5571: 2.85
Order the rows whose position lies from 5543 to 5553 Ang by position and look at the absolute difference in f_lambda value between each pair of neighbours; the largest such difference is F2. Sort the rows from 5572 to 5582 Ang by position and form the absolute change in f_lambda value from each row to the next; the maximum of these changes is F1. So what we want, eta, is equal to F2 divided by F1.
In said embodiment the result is 0.29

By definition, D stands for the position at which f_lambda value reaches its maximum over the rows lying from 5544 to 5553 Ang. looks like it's 5547.08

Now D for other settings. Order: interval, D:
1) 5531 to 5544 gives 5543.24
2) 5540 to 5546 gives 5543.24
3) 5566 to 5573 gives 5572.68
